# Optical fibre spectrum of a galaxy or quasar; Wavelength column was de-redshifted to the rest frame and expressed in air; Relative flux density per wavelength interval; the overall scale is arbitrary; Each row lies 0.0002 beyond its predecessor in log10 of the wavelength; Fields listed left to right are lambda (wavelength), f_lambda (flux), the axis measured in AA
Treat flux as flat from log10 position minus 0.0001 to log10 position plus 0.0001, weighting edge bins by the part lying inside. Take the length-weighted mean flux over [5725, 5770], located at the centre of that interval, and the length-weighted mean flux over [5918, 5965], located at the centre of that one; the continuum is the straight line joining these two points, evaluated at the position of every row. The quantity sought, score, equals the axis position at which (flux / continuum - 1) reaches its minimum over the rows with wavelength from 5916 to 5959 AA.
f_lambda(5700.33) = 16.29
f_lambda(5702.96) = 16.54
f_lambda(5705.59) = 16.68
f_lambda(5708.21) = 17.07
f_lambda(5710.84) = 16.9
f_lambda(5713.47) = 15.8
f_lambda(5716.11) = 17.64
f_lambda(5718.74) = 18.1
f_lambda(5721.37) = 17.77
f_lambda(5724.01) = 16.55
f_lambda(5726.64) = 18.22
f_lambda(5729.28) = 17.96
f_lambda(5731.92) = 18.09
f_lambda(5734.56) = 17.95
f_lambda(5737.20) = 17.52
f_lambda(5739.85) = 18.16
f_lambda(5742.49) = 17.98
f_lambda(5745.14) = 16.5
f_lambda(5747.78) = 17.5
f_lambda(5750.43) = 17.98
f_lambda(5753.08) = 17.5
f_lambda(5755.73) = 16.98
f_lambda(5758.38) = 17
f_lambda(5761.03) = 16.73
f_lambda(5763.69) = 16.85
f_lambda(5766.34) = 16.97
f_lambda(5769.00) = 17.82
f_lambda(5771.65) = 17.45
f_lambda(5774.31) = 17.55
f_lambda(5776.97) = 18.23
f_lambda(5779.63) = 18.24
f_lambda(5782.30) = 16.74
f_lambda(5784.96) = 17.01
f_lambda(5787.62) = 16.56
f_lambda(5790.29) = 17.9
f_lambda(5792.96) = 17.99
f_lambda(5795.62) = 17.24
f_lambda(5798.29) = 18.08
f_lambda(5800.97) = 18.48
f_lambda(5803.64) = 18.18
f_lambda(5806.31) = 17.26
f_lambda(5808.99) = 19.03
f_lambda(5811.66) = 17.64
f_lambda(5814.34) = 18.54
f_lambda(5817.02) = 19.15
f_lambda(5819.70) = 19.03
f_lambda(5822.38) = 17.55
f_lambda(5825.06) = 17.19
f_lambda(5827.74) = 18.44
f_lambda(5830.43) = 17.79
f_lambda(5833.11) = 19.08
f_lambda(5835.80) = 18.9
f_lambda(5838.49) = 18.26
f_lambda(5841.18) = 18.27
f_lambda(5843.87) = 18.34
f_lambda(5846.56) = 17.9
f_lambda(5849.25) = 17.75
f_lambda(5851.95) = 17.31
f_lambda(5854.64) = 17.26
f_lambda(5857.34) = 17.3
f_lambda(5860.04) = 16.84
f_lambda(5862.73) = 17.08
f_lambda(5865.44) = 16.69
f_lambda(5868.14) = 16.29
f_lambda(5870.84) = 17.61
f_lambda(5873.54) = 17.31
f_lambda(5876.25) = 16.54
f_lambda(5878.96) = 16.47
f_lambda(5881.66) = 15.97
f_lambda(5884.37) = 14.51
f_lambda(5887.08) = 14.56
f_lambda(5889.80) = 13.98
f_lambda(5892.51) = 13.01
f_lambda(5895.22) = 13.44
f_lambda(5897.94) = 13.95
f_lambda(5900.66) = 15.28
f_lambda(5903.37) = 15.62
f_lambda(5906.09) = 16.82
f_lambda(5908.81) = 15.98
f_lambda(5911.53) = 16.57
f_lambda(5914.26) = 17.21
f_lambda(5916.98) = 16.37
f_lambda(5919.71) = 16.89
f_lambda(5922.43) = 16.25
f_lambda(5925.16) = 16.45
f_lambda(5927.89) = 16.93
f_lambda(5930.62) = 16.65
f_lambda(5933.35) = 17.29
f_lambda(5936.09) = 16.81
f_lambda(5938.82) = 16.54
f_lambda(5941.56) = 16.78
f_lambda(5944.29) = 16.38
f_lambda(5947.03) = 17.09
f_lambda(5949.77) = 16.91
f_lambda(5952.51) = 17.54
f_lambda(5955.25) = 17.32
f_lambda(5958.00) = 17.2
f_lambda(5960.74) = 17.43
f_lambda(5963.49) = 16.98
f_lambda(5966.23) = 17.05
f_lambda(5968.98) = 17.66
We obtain 5922.43 AA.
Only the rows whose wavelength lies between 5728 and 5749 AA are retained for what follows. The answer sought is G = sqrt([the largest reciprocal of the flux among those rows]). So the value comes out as 0.246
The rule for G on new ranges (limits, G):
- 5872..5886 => 0.263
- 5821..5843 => 0.241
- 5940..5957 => 0.247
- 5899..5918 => 0.256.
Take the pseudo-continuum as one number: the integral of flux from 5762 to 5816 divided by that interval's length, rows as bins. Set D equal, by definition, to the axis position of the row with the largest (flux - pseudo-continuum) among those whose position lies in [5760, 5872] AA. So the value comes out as 5817.02 AA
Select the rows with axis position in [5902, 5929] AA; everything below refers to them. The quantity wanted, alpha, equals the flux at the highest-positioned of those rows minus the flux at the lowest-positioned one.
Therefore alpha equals 1.3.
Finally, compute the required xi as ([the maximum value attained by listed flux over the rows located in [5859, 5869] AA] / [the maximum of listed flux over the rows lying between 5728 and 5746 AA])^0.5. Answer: 0.970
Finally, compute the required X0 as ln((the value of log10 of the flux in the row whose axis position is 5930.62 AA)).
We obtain 0.200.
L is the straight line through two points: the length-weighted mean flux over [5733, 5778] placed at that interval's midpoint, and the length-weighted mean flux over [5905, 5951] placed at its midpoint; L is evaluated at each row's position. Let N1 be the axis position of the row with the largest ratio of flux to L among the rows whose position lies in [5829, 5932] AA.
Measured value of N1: 5833.11 AA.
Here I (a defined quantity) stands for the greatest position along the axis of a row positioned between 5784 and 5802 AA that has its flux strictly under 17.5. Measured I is 5795.62 AA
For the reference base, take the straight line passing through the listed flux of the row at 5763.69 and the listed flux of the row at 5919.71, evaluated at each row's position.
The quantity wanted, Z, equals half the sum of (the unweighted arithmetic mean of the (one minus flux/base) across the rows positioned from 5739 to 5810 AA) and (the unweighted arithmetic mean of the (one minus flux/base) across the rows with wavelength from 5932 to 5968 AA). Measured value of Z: -0.025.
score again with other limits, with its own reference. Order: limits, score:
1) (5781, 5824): 5787.62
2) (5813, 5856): 5825.06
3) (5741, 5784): 5745.14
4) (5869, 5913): 5892.51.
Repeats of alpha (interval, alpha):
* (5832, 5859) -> -1.8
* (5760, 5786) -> 0.3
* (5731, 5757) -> -1.1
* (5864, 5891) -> -2.7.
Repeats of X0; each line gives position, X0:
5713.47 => 0.181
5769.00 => 0.224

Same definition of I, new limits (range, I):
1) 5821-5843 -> 5825.06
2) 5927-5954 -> 5949.77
